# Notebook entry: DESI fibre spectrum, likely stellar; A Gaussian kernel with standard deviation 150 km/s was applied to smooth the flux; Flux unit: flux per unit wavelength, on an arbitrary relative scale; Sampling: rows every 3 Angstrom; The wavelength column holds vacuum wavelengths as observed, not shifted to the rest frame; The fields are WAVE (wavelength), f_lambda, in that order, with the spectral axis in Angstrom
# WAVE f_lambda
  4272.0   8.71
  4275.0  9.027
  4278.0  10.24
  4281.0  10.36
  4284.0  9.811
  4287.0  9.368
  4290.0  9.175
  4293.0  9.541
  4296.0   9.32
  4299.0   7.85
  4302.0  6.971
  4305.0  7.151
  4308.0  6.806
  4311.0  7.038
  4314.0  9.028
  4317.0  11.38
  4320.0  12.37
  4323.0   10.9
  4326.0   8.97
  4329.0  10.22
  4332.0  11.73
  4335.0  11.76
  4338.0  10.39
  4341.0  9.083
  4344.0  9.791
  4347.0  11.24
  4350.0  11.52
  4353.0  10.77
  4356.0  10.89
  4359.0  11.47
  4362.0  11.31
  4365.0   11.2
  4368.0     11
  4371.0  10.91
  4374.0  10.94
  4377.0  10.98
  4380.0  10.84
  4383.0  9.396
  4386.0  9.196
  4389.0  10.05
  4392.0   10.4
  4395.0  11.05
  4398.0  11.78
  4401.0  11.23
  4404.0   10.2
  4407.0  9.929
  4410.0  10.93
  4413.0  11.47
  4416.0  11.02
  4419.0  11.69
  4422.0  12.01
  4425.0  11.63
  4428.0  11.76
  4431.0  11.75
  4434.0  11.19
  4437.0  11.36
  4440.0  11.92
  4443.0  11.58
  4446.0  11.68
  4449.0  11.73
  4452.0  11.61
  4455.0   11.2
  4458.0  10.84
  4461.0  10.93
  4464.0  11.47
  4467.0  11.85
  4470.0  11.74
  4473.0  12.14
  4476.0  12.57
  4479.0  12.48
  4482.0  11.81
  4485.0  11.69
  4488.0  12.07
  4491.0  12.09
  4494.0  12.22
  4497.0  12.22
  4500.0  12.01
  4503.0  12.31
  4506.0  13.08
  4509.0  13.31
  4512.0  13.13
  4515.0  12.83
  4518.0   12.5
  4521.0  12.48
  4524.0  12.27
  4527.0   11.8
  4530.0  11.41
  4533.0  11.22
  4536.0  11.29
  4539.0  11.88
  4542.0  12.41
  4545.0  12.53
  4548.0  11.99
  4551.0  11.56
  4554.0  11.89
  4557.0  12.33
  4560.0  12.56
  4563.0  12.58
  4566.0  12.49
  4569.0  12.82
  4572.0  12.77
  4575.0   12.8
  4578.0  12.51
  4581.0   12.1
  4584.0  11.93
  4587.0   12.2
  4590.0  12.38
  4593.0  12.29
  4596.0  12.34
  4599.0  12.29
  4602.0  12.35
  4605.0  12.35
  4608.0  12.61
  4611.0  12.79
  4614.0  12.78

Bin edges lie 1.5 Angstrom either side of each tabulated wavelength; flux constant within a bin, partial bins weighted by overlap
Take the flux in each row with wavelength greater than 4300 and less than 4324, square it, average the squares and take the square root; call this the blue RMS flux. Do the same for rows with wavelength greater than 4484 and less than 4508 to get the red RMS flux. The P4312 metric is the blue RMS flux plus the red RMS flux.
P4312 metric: 21.4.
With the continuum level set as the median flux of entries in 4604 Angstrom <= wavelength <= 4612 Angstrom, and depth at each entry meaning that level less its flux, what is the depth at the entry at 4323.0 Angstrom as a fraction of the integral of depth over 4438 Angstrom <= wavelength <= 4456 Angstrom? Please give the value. 0.10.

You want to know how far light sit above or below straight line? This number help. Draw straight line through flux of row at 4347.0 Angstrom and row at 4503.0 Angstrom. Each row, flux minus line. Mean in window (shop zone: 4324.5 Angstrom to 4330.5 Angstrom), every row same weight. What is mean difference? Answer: -1.5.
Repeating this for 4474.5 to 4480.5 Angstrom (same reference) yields 0.4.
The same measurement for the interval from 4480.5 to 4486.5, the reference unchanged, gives -0.4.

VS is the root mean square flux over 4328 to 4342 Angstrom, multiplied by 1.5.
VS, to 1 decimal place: 16.0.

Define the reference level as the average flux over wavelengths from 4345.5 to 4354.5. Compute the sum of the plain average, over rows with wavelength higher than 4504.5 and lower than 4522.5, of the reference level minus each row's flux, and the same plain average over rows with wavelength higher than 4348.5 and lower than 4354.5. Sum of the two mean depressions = -1.7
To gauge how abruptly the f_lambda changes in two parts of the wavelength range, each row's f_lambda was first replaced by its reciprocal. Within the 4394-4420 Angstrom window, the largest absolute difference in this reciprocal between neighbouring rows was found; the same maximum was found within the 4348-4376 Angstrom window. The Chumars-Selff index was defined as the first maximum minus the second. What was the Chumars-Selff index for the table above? 0.0032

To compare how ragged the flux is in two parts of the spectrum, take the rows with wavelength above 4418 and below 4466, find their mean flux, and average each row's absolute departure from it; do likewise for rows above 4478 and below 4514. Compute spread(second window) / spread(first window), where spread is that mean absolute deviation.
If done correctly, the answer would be 1.6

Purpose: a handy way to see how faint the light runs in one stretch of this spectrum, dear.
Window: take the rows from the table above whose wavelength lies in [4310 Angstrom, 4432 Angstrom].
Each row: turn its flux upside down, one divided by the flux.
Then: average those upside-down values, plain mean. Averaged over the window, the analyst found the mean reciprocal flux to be 0.094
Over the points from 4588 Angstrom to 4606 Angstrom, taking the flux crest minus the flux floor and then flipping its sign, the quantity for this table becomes -0.09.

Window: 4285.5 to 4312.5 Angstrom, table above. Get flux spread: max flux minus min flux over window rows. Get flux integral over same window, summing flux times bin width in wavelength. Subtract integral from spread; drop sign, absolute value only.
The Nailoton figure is 217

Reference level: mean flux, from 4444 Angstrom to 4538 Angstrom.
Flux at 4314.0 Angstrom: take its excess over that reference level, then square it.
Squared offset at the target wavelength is 8.8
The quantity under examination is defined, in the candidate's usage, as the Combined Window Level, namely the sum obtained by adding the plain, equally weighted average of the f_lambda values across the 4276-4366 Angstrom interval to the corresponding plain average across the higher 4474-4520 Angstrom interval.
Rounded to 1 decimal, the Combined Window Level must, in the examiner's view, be 22.3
